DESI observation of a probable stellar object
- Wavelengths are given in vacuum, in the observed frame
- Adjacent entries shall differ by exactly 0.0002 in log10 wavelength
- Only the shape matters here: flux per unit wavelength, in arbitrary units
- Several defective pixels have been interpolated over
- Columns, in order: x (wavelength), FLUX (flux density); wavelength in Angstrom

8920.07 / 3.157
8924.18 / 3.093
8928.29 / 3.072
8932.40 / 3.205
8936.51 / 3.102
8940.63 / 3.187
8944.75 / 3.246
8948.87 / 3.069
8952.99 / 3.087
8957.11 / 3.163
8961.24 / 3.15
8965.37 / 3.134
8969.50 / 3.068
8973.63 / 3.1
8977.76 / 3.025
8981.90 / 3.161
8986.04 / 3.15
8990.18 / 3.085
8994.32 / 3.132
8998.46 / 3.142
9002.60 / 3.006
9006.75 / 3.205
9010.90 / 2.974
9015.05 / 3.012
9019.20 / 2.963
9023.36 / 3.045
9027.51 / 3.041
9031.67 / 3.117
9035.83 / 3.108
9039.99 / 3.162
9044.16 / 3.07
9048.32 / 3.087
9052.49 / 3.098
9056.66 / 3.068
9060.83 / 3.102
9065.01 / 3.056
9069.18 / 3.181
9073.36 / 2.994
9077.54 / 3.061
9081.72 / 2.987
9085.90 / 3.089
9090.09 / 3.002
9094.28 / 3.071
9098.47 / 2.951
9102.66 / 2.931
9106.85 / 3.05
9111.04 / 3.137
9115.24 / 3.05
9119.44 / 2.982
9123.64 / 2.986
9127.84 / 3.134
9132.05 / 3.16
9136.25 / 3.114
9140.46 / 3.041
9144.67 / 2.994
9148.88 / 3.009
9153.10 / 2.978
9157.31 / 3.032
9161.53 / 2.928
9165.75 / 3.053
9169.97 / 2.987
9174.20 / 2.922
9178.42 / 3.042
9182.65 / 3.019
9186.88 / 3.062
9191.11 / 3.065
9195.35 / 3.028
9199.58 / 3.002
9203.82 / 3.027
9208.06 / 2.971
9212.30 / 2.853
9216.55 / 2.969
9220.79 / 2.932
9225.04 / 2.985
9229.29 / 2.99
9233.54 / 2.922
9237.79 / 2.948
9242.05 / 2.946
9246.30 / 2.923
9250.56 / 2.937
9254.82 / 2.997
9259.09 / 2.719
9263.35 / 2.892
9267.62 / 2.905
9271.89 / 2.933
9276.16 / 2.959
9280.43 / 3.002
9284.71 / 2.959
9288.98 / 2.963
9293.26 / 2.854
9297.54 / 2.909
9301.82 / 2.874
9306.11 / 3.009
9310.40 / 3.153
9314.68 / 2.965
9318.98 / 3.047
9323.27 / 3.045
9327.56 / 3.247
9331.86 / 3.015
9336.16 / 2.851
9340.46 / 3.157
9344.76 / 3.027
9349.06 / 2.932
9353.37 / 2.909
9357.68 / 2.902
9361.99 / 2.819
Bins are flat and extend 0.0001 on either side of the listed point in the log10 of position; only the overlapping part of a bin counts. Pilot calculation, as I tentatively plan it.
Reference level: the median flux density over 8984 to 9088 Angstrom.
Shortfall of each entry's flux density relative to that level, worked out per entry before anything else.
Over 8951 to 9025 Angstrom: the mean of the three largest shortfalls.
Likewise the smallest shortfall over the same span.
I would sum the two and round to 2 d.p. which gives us -0.02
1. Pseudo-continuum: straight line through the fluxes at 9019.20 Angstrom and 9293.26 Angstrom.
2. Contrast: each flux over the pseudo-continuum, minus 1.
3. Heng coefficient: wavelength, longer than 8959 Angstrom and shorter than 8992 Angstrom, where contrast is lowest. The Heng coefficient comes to 8977.76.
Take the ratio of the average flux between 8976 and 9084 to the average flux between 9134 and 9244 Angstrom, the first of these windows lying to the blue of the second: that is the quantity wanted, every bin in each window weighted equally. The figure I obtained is 1.03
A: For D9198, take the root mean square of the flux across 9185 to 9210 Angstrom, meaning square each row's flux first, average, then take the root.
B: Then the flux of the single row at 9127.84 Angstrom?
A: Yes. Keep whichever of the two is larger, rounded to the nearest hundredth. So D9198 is 3.13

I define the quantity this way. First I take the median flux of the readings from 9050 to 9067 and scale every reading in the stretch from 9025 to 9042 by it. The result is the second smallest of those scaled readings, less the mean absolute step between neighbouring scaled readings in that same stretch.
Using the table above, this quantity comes 0.993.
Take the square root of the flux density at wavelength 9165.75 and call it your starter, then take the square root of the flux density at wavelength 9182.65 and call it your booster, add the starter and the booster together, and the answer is 3.48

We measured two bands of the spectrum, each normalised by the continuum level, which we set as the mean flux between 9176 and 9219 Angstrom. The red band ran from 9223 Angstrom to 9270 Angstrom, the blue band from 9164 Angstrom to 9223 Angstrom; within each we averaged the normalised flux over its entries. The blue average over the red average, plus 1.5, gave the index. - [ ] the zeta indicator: 2.52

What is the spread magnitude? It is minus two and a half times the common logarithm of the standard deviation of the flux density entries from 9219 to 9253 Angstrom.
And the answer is 4.0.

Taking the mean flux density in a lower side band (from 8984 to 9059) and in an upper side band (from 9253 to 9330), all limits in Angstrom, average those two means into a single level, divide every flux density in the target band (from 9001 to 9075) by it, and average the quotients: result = 1.02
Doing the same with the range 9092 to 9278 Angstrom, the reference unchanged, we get 0.99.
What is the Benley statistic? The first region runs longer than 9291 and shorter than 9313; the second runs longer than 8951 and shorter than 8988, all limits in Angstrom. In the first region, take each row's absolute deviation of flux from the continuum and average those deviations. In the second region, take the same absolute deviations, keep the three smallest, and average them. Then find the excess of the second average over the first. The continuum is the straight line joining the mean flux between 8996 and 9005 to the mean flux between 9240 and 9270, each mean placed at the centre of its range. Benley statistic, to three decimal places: -0.080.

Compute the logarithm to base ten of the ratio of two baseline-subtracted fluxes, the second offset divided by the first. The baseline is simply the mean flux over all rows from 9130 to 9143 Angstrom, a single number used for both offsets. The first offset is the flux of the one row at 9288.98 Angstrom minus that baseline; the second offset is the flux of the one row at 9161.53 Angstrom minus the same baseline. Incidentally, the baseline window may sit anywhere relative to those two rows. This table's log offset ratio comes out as 0.10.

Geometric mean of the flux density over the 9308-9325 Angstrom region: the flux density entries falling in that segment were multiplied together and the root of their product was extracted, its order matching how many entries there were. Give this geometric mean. 3.05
